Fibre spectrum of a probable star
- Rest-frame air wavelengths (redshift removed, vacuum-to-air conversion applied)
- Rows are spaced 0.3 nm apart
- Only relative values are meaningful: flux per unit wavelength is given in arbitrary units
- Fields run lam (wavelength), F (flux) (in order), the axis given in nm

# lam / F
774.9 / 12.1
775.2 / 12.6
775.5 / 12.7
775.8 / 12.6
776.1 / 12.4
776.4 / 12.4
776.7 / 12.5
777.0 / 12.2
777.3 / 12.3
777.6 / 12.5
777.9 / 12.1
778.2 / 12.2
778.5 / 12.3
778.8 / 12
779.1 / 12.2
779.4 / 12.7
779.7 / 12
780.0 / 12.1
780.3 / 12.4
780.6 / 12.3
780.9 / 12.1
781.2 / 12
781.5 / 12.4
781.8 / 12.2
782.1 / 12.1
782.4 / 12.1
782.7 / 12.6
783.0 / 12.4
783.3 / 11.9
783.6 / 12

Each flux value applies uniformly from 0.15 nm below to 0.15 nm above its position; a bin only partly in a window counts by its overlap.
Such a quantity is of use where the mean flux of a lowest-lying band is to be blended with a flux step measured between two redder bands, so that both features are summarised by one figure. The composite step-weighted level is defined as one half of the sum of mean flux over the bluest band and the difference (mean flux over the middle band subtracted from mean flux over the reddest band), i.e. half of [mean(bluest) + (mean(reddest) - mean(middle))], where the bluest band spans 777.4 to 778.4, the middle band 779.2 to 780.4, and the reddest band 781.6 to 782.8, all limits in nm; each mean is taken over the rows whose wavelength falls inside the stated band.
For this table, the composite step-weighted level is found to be 6.11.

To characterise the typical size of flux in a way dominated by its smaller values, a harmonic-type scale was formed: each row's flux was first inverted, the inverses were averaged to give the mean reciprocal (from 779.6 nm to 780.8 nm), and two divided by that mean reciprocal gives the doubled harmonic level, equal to 24.4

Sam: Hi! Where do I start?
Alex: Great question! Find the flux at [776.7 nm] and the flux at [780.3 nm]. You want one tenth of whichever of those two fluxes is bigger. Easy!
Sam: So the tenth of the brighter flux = 1.250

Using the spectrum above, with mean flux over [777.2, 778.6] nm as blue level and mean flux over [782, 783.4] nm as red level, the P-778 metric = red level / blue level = 1.00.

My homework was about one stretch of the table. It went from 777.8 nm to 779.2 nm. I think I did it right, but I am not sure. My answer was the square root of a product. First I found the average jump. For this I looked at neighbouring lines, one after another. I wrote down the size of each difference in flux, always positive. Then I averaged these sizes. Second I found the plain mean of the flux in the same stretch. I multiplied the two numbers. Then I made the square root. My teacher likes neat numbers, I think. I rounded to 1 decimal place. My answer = 1.5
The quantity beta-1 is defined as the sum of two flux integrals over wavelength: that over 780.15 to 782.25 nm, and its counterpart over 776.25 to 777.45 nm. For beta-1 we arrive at 40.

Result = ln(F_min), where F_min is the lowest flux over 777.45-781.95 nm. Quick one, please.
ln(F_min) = 2.48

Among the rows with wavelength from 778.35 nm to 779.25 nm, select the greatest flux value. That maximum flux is 12.3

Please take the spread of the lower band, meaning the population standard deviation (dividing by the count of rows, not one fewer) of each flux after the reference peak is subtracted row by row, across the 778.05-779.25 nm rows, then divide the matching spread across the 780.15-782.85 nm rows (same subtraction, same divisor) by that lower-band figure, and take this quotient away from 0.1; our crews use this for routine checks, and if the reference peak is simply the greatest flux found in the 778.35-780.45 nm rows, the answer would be -1.6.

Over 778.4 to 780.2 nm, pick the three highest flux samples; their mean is 12.4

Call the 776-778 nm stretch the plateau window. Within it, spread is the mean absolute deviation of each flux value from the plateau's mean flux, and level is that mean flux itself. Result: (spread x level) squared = 2.3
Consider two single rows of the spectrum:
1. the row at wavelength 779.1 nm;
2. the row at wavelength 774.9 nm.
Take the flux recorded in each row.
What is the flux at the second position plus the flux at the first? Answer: 24.3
